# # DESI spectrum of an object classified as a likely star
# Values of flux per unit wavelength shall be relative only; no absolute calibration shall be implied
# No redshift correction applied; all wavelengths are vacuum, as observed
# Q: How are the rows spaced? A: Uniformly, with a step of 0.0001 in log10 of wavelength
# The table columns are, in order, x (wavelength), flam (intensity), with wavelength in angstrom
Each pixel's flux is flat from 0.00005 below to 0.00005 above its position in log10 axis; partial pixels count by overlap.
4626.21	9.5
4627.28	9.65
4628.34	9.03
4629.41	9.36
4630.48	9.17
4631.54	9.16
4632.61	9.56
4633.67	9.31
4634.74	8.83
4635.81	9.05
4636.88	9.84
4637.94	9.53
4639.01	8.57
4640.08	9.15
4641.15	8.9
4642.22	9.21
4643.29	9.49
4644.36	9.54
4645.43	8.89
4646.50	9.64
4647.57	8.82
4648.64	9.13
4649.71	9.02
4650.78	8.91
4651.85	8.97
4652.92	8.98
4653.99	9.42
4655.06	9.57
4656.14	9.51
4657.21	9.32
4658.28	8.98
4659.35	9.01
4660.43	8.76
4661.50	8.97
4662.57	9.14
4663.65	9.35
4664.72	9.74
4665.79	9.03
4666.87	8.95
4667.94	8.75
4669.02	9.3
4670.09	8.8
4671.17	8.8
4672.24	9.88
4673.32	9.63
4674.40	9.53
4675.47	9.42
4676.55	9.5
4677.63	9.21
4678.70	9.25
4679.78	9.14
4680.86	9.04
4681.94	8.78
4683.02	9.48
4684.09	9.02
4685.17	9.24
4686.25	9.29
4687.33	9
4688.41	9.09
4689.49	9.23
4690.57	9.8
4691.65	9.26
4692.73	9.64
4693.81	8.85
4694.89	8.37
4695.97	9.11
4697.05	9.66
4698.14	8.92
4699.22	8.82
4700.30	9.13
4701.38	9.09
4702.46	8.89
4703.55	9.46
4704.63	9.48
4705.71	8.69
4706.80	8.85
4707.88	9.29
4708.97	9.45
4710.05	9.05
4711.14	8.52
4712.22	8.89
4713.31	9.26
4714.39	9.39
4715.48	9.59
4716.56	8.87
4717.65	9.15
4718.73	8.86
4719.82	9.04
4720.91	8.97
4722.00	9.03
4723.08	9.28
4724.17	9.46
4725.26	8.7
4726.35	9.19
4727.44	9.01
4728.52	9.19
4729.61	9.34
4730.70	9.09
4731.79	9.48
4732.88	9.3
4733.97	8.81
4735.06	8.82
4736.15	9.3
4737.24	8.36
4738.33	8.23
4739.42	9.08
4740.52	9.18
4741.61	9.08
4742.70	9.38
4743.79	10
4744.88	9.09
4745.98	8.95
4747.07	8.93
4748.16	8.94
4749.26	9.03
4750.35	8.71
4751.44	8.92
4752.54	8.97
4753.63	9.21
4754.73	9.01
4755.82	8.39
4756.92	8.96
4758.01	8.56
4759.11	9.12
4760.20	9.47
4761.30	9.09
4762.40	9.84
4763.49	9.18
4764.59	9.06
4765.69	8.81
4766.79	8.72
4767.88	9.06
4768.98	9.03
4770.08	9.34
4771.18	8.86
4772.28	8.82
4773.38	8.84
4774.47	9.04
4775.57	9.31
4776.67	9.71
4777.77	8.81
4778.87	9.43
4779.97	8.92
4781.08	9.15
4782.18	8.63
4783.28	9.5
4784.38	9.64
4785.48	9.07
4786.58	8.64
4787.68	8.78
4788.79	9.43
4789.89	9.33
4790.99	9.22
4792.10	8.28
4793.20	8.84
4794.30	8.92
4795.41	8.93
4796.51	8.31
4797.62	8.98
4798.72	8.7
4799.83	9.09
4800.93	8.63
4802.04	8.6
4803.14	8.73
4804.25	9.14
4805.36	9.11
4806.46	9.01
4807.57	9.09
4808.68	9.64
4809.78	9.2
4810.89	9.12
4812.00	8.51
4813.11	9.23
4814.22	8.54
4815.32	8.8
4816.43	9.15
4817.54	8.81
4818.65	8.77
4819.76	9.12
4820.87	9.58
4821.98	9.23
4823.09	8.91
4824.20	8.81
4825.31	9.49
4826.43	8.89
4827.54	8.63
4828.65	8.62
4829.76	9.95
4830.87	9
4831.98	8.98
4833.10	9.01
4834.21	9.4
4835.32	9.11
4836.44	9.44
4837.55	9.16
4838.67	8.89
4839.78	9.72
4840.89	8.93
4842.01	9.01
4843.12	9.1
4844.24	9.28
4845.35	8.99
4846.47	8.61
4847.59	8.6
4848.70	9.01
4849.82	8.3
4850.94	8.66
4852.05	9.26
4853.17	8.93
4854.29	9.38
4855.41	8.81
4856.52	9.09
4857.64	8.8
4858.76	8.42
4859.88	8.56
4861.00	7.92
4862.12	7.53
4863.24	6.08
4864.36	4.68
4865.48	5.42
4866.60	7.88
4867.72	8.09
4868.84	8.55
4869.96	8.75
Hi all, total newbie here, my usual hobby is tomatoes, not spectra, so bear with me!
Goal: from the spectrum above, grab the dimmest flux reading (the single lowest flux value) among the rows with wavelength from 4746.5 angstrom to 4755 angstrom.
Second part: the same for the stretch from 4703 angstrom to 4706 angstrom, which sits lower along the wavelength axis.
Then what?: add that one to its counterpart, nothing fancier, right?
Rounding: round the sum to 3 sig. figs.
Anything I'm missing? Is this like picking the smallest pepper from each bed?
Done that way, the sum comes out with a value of 17.4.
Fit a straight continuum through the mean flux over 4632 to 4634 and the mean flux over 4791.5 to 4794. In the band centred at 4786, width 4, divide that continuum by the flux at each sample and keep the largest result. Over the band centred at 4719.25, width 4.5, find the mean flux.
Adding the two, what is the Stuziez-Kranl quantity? 10.0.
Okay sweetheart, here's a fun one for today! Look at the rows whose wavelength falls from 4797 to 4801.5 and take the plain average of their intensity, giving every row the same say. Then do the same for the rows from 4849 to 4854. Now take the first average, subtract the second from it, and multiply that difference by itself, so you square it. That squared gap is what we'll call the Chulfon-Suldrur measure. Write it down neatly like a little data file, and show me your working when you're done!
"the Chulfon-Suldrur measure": 0.00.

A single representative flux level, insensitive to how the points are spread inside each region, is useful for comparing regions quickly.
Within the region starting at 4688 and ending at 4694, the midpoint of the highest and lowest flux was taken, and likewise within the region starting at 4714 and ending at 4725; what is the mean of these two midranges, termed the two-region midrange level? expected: 9.275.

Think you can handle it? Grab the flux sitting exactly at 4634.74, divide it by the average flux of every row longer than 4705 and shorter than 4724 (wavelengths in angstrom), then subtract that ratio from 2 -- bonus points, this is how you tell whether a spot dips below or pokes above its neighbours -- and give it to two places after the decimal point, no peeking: 1.03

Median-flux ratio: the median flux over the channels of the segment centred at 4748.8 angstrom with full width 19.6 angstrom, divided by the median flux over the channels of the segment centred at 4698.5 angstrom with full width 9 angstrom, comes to 0.998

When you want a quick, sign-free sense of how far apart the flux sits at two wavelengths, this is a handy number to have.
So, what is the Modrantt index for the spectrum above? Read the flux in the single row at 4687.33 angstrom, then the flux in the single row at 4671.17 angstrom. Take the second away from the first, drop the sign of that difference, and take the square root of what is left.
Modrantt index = 0.45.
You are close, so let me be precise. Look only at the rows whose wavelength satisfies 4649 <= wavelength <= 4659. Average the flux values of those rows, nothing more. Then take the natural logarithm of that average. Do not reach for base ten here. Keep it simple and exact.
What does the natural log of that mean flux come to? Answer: 2.22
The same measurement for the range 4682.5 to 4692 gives 2.23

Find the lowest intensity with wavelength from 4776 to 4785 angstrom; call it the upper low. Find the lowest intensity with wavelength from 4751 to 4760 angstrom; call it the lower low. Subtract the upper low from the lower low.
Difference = -0.2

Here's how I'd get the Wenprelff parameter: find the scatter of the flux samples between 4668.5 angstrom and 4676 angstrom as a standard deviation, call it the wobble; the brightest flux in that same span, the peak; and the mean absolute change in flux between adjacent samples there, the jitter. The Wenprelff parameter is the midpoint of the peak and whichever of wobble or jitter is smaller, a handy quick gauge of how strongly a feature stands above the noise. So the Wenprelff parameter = 5.11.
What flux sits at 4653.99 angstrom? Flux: 9.42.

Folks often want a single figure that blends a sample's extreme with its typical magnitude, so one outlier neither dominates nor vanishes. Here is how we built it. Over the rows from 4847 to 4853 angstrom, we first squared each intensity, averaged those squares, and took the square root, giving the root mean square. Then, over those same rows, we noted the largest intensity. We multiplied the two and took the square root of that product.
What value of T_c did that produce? 9.01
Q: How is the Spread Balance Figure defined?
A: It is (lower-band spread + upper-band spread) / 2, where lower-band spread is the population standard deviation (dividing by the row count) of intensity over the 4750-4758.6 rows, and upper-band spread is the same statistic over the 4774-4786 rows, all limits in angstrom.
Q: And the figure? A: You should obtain 0.291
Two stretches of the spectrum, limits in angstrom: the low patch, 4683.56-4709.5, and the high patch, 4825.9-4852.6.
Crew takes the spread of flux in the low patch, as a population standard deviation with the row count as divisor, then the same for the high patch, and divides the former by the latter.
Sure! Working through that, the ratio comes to 0.90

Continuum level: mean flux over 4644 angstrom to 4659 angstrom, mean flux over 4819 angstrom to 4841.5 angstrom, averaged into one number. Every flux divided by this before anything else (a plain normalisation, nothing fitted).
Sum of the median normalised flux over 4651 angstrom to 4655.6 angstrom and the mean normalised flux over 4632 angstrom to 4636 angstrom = 2.01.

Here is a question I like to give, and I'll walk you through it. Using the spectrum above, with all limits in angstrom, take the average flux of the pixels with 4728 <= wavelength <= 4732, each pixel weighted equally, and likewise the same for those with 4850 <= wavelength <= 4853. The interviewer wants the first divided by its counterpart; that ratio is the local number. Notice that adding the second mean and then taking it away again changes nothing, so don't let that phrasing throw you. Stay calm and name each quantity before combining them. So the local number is 1.04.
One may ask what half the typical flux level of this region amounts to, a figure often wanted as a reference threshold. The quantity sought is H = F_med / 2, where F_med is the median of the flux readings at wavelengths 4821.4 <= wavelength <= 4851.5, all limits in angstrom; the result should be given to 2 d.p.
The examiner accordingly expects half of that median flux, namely 4.50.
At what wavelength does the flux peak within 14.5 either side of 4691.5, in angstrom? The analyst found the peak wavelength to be 4690.57 angstrom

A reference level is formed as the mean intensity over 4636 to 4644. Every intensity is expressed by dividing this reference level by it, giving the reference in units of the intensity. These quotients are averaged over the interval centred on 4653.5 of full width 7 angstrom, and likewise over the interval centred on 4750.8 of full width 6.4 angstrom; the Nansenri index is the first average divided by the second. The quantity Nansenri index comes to 0.97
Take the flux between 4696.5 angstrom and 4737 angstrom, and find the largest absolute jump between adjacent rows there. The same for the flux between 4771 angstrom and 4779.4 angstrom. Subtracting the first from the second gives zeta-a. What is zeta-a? 0.1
